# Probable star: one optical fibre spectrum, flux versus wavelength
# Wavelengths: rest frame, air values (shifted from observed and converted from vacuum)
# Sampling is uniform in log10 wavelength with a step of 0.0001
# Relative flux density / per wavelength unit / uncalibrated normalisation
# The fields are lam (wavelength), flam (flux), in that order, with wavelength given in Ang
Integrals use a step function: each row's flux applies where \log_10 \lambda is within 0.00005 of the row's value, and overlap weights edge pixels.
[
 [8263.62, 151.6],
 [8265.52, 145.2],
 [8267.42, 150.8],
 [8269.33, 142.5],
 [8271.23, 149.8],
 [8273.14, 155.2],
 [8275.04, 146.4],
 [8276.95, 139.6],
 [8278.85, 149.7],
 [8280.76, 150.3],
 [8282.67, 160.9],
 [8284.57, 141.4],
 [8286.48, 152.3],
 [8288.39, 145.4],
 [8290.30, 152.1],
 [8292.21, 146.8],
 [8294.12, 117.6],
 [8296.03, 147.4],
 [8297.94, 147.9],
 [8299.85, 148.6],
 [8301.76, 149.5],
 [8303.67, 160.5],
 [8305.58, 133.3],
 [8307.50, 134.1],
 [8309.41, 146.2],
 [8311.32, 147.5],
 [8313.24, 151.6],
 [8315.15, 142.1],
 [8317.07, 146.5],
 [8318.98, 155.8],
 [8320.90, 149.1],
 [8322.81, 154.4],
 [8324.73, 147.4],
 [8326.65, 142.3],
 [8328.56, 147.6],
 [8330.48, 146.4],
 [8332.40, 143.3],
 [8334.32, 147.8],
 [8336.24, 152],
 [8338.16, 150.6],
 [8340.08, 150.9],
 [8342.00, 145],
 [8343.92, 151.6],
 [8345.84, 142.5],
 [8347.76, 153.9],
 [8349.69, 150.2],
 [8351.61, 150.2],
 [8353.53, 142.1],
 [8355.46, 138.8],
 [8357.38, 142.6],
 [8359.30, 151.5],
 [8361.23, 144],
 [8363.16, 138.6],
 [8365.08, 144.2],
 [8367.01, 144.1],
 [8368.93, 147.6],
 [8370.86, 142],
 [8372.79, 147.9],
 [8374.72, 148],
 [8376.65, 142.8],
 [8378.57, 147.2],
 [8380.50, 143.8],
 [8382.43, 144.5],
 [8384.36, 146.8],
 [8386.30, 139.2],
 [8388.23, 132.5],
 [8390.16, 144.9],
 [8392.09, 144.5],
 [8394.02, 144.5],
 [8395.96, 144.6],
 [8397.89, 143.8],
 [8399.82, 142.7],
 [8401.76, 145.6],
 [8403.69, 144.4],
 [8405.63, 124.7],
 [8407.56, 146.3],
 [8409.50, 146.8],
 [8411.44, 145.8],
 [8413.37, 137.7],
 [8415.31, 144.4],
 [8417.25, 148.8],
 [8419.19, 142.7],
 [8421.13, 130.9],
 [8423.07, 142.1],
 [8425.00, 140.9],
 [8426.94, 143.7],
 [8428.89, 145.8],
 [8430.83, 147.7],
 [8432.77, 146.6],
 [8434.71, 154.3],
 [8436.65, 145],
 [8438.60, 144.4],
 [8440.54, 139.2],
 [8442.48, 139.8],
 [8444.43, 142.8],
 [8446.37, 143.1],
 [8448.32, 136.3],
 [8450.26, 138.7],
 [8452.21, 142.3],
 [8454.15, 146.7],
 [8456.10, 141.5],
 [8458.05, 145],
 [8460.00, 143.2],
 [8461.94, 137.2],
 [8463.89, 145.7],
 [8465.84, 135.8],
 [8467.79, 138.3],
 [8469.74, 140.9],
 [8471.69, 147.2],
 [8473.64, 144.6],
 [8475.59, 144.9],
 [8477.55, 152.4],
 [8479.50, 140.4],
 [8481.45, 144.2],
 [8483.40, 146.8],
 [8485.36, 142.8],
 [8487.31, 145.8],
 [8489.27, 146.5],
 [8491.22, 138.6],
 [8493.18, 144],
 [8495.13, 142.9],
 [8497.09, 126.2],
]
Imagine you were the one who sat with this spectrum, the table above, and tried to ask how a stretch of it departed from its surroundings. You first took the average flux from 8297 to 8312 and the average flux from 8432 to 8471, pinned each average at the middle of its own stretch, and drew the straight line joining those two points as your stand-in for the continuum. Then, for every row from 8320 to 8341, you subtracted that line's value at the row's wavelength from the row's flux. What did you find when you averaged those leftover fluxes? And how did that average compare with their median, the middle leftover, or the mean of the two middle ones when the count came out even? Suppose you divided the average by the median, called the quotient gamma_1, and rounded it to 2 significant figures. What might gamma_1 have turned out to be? 1.2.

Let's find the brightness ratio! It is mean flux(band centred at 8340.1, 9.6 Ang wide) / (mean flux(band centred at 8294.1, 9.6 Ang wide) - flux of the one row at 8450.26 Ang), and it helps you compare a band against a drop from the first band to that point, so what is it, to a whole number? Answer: 41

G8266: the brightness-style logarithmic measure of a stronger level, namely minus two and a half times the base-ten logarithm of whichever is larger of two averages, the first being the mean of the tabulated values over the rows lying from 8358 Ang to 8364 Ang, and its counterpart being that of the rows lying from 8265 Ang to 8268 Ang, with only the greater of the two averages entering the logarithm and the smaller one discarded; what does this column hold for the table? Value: -5.43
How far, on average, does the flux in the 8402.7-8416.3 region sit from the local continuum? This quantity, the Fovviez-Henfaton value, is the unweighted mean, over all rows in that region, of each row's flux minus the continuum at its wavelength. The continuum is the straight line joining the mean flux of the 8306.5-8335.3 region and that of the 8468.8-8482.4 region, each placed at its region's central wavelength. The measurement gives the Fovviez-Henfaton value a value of -4.3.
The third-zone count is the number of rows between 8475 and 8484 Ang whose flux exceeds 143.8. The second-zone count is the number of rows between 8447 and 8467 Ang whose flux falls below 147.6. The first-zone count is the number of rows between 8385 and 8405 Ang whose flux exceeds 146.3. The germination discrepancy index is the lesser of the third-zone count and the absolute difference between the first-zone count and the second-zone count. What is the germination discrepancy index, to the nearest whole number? 4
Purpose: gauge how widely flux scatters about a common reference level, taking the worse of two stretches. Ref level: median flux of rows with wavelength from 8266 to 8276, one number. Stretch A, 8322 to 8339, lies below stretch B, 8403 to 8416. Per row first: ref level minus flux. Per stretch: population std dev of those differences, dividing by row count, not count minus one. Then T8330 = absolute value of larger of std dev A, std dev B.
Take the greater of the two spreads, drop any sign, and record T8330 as 7.4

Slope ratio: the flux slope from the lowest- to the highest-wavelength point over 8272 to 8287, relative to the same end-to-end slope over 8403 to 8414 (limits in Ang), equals 0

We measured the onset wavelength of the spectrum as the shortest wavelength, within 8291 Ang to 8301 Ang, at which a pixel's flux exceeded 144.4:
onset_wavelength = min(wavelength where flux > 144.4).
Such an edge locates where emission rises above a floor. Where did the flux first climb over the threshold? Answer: 8292.21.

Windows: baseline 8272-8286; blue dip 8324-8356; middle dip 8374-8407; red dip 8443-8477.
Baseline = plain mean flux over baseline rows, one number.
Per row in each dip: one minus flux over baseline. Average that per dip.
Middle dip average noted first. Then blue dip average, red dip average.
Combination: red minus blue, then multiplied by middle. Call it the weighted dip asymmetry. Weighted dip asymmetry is 0.0015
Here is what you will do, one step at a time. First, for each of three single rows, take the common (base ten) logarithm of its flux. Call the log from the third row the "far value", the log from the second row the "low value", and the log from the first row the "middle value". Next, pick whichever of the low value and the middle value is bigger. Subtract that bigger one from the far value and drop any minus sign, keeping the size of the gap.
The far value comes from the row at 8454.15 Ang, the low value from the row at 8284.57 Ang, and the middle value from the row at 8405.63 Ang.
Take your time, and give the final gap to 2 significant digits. 0.016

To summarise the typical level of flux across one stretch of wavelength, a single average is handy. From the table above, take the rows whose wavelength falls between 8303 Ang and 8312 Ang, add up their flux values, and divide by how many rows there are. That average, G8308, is 144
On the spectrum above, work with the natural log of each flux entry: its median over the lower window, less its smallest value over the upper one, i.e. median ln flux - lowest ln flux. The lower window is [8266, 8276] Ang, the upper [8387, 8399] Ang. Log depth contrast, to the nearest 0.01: 0.12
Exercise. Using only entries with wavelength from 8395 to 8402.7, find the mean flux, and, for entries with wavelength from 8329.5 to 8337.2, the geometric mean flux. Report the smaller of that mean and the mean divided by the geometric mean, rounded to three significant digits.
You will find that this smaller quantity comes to 0.979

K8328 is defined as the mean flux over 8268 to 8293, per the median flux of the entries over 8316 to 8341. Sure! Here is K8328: 1.006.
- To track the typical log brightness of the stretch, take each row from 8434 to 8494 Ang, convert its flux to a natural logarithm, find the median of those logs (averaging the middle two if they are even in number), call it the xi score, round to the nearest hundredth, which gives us 4.96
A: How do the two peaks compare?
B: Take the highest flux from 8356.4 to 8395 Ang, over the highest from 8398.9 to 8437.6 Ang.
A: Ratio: 0.982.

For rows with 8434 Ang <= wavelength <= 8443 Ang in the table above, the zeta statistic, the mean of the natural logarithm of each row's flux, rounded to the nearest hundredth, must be 4.97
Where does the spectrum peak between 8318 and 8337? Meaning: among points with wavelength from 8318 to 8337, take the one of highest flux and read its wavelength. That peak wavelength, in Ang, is 8318.98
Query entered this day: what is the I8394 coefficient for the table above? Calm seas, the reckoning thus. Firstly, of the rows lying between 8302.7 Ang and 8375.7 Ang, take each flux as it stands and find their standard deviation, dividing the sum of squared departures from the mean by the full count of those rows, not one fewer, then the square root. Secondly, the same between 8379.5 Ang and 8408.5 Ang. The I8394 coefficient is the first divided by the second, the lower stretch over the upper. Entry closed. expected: 1.0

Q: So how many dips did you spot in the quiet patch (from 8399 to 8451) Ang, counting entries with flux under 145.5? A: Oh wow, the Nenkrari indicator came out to 18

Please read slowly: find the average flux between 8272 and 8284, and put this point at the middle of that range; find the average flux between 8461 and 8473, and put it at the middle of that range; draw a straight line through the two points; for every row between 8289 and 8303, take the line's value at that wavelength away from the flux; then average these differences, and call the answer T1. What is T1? -5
